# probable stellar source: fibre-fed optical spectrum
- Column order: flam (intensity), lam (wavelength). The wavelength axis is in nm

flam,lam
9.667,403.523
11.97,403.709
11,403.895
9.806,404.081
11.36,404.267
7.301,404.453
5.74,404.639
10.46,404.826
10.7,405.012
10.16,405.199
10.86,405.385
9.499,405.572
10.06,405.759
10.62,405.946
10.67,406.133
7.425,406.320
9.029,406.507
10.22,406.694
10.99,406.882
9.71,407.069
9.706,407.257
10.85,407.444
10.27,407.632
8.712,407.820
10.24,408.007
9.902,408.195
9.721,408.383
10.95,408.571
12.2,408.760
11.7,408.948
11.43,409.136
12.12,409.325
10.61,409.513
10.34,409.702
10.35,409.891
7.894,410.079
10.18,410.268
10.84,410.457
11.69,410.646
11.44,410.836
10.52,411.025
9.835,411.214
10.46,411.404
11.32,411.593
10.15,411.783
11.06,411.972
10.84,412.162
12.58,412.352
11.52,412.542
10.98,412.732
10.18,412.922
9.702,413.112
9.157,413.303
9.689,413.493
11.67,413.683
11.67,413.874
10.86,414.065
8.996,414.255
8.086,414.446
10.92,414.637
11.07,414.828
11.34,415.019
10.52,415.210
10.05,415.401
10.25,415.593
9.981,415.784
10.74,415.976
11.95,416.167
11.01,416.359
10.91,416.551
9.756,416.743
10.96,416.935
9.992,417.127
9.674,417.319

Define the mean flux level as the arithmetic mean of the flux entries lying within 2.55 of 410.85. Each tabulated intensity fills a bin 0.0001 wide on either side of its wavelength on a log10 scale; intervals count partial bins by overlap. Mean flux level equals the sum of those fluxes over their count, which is 10.7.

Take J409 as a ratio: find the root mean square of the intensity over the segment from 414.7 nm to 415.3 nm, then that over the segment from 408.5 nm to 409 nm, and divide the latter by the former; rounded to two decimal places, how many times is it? 1.06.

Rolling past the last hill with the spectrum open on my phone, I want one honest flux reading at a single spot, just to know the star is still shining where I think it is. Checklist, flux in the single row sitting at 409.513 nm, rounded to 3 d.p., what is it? 10.610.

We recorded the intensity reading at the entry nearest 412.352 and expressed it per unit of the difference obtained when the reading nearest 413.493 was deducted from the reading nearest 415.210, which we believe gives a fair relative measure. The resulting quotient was 15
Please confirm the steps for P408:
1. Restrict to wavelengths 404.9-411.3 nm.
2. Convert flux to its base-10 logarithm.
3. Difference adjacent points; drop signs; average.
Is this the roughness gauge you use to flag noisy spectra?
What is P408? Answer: 0.041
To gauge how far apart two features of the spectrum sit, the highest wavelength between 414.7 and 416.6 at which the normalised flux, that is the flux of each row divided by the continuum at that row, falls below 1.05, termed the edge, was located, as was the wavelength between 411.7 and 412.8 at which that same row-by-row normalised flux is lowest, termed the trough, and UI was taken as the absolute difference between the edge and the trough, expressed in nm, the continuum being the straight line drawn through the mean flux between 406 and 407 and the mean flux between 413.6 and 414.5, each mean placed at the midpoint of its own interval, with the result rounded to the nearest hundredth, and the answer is 4.77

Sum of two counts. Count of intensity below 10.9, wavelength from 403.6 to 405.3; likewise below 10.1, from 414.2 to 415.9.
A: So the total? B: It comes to 10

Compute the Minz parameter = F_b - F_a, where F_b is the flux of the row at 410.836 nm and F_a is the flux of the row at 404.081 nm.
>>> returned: 1.6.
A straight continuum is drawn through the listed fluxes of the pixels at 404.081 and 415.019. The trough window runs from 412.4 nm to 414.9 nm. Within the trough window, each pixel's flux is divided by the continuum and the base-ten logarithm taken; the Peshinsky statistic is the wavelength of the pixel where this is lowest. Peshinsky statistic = 414.446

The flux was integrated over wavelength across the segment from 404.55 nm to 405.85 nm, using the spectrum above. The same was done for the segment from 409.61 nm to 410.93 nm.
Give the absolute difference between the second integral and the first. 1.2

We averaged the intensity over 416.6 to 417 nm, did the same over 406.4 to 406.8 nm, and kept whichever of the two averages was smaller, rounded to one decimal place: 9.6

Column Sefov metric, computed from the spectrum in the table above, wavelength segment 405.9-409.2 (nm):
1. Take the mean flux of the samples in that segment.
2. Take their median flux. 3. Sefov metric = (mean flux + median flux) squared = 420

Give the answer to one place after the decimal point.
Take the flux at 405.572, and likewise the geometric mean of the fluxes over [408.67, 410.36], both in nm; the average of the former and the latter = 10.1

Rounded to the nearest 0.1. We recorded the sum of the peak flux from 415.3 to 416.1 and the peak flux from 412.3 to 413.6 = 23.3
